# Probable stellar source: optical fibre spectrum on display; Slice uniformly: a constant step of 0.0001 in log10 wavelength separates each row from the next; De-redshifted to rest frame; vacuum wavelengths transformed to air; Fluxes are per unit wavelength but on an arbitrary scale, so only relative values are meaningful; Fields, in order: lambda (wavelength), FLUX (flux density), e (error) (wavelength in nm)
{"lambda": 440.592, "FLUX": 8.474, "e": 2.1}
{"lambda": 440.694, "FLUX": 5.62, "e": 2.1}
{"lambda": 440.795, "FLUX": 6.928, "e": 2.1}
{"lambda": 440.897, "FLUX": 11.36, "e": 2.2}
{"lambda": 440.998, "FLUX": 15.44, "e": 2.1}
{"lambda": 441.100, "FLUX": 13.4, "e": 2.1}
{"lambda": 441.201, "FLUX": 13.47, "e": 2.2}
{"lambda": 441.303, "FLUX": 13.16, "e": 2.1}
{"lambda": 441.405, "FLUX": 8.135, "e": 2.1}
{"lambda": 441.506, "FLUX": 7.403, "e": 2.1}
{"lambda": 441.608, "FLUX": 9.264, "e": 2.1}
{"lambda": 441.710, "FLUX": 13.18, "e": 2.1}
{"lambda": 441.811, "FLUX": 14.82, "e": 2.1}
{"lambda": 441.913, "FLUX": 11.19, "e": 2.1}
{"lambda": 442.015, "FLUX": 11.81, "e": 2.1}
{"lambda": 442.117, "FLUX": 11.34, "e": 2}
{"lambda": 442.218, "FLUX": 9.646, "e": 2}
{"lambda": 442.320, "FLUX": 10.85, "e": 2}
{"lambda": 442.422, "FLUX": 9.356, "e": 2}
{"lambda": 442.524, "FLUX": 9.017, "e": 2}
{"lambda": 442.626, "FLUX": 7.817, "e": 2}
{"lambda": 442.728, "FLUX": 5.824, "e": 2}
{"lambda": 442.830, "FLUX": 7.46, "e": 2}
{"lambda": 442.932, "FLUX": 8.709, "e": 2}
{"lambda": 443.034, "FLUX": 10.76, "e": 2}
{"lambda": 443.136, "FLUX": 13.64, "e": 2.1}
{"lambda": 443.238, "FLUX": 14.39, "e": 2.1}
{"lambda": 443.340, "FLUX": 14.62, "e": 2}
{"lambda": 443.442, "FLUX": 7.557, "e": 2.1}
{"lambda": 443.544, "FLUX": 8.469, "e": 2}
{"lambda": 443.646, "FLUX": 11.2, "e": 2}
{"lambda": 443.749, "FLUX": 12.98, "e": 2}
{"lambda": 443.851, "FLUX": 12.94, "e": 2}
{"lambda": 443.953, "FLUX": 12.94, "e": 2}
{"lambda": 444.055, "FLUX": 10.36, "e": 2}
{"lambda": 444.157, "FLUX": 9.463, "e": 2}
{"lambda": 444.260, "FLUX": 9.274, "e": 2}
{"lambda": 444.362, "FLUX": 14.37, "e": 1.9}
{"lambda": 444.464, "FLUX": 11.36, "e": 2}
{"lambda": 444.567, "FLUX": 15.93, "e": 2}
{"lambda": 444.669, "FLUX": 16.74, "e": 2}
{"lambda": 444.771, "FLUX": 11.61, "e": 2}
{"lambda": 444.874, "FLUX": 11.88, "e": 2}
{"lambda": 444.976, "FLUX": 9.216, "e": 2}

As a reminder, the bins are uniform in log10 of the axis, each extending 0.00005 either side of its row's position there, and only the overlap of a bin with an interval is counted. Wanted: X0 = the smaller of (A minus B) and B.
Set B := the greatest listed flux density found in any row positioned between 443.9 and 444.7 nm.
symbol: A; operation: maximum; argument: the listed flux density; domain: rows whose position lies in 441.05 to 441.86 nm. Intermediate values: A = 14.82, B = 16.74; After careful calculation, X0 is -1.9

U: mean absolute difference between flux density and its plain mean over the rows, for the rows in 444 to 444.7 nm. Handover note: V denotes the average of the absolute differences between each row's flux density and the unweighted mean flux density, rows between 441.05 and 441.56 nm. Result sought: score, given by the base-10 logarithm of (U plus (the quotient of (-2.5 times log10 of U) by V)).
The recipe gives 0.37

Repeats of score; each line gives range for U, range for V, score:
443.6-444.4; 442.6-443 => -0.01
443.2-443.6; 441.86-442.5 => 0.22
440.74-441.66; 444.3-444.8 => 0.33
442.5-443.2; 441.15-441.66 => 0.19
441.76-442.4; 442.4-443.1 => 0.01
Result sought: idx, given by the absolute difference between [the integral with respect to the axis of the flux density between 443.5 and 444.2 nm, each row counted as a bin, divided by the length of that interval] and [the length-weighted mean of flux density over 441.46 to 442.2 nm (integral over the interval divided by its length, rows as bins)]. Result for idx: 0.0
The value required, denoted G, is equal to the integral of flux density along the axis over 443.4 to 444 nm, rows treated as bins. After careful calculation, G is 6.63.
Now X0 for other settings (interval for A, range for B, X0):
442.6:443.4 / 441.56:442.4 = -0.2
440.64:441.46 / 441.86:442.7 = 3.6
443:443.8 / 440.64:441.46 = -0.8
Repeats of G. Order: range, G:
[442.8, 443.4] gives 7.01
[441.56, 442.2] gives 7.58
